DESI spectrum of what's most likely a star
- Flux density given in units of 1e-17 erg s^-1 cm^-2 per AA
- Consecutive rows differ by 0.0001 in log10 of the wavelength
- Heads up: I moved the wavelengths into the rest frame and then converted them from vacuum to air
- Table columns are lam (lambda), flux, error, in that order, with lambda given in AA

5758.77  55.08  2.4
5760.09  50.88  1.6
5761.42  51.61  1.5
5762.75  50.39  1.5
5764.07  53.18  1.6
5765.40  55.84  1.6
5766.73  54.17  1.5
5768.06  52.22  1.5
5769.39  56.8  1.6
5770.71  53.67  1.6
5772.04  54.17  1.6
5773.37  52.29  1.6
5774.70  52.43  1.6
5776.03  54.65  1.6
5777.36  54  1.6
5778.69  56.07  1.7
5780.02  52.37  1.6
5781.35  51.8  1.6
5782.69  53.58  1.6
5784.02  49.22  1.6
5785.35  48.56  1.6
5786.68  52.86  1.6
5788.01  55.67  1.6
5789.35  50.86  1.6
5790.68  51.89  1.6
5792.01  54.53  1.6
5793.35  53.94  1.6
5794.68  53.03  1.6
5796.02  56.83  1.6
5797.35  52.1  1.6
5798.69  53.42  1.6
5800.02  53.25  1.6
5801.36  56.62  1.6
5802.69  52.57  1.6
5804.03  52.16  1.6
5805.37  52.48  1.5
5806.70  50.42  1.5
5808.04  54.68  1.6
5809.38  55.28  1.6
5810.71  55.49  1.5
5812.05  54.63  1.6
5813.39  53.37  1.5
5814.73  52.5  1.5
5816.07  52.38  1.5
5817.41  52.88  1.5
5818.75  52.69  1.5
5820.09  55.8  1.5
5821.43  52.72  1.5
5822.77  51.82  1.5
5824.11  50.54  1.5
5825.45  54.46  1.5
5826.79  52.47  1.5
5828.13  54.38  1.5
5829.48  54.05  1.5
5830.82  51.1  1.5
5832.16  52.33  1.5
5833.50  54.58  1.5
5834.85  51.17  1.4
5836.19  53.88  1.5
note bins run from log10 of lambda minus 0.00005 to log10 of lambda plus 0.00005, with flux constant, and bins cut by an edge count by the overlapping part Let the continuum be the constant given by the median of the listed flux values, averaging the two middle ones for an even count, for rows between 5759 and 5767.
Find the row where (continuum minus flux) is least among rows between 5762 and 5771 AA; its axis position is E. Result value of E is 5769.39 AA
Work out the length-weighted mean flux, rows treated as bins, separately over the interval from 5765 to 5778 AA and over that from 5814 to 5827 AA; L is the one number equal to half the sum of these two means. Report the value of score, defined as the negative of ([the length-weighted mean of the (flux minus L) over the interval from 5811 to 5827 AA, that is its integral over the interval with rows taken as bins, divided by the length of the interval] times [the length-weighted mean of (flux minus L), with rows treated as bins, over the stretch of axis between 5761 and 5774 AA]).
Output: 0.02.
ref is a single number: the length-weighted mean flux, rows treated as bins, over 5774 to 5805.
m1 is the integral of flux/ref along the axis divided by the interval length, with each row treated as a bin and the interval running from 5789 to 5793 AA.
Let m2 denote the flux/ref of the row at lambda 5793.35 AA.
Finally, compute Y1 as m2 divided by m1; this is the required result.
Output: 1.02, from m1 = 0.99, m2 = 1.02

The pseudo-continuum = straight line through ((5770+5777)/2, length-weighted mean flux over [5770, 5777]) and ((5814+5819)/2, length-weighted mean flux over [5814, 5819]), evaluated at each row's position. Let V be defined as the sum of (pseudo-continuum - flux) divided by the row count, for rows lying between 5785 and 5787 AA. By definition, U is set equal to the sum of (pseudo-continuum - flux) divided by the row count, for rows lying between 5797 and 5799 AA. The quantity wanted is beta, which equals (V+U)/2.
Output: 1.4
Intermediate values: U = 0.2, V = 2.6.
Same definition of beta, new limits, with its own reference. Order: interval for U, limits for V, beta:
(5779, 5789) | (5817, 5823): 0.3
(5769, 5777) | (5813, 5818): -0.3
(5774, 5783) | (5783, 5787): 1.5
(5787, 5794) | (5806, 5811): -0.7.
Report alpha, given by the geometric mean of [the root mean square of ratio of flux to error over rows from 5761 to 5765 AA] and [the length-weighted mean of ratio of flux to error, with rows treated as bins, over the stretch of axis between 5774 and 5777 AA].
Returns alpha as 33.6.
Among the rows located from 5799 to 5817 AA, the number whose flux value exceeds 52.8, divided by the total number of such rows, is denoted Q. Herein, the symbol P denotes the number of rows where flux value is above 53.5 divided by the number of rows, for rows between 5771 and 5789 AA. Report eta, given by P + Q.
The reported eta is 1.00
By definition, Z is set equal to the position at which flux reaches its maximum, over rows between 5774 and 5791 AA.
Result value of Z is 5778.69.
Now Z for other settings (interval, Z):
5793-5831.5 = 5796.02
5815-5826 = 5820.09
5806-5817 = 5810.71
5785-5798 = 5796.02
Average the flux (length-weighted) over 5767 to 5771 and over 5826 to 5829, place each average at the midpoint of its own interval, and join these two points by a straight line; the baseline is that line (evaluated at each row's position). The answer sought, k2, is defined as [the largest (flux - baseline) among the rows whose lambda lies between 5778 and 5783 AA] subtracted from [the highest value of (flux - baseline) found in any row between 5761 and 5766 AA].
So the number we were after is -0.4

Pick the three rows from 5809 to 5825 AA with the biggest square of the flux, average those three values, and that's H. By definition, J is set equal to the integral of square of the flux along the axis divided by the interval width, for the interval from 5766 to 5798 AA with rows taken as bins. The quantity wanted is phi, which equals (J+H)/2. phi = 2961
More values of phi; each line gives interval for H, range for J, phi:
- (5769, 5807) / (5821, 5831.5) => 3000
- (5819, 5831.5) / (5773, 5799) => 2913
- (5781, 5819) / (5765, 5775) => 3046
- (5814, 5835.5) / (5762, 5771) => 2956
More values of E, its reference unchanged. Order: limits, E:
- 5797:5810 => 5801.36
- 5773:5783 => 5778.69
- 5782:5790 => 5788.01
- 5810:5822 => 5820.09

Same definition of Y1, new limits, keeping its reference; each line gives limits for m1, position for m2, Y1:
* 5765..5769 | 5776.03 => 1.01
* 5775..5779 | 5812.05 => 1.00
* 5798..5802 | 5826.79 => 0.97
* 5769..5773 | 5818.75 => 0.96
